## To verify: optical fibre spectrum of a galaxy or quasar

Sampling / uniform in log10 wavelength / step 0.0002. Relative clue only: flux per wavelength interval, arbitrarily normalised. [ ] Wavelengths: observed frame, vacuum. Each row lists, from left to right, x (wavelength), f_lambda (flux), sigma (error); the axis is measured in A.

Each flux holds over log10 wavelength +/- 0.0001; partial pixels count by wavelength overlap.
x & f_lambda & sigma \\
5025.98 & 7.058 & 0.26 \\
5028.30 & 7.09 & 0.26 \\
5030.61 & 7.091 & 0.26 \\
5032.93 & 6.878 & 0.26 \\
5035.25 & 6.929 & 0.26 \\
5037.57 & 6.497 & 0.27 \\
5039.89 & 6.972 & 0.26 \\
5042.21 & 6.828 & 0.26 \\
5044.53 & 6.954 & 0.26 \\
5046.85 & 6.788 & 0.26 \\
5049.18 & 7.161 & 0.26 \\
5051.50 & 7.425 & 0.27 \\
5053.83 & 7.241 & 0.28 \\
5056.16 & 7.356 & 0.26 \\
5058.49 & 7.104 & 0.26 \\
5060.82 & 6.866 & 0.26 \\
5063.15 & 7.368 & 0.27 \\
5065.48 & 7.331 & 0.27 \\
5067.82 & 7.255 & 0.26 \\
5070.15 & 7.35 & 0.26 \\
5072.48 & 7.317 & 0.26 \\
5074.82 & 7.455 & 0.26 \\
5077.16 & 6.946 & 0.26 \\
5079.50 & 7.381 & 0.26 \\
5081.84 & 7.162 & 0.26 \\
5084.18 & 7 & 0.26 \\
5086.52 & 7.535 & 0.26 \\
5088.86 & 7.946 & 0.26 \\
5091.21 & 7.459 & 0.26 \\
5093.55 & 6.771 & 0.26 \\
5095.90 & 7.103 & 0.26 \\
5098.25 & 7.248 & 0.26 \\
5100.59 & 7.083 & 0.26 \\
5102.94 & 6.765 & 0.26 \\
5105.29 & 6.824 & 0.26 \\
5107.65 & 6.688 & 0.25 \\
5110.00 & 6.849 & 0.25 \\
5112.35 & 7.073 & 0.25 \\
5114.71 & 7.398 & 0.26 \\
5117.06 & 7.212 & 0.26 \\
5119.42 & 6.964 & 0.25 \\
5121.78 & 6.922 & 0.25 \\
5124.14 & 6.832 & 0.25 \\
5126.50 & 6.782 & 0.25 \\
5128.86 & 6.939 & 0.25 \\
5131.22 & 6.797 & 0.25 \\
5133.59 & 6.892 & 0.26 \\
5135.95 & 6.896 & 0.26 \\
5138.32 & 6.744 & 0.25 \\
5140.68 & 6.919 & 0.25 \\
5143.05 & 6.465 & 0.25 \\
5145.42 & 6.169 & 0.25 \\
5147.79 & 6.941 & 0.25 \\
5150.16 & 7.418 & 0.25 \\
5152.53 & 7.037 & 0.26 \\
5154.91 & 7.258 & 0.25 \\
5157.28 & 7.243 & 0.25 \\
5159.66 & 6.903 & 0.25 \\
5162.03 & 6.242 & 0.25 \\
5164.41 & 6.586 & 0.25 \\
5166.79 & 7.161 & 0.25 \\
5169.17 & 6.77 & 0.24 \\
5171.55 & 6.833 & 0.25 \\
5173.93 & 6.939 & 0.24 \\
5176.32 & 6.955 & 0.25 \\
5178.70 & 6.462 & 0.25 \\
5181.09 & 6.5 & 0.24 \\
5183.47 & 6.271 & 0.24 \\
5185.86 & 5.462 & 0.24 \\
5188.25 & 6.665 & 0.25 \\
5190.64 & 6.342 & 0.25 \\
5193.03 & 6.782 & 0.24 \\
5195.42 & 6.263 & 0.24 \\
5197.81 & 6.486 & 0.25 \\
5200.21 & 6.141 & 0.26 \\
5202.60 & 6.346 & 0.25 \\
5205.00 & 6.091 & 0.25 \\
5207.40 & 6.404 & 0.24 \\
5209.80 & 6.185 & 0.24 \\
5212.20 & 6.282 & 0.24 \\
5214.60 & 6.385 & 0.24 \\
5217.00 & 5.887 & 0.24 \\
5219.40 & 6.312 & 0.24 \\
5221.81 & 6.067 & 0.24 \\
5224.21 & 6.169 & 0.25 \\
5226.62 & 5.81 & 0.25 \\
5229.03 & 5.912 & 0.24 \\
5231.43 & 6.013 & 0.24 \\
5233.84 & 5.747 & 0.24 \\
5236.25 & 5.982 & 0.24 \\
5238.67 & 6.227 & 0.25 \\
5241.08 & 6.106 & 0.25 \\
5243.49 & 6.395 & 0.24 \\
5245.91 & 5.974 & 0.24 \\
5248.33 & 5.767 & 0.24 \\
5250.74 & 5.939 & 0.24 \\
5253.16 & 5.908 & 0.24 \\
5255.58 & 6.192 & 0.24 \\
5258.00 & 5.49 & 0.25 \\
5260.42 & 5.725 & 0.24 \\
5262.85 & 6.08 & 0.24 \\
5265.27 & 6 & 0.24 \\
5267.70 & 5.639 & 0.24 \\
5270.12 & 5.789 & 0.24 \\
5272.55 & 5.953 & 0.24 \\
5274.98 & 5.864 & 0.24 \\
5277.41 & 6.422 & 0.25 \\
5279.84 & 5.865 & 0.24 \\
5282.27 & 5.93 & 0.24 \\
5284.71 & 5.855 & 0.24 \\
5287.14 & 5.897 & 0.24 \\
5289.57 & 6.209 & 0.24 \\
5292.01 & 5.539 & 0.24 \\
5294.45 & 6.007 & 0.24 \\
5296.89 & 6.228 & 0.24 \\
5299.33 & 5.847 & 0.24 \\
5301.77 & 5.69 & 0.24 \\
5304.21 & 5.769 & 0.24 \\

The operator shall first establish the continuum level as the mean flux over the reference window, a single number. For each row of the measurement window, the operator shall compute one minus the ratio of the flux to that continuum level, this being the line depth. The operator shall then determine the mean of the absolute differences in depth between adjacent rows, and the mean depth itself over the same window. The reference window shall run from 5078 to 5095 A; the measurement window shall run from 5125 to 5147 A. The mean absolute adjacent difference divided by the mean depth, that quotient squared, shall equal 0.1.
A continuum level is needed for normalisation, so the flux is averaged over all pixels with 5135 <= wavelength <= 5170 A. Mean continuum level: 6.9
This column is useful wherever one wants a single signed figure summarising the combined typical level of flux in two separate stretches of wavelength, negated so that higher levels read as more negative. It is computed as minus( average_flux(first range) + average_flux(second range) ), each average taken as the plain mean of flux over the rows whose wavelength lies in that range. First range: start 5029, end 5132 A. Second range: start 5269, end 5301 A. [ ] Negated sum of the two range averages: -13.0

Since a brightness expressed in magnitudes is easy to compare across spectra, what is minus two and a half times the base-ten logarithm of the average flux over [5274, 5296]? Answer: -1.94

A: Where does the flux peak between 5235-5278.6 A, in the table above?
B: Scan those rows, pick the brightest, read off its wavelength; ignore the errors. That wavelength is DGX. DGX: 5277.41 A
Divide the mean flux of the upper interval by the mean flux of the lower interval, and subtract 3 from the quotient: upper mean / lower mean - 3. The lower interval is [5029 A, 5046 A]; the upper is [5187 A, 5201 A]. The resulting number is -2.063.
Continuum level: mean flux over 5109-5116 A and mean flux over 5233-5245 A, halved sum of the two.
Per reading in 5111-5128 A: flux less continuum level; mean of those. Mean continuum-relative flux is 0.4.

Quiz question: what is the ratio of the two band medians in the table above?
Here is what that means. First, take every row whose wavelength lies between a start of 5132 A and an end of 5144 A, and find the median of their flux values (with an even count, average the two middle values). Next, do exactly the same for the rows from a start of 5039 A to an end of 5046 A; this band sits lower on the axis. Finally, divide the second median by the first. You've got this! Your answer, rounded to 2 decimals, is 1.01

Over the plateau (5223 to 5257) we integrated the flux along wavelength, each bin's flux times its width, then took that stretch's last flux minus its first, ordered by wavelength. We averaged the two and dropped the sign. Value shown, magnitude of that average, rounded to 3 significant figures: 102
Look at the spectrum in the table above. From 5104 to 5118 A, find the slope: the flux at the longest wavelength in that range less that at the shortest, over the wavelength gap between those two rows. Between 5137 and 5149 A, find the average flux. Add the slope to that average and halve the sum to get 3.34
